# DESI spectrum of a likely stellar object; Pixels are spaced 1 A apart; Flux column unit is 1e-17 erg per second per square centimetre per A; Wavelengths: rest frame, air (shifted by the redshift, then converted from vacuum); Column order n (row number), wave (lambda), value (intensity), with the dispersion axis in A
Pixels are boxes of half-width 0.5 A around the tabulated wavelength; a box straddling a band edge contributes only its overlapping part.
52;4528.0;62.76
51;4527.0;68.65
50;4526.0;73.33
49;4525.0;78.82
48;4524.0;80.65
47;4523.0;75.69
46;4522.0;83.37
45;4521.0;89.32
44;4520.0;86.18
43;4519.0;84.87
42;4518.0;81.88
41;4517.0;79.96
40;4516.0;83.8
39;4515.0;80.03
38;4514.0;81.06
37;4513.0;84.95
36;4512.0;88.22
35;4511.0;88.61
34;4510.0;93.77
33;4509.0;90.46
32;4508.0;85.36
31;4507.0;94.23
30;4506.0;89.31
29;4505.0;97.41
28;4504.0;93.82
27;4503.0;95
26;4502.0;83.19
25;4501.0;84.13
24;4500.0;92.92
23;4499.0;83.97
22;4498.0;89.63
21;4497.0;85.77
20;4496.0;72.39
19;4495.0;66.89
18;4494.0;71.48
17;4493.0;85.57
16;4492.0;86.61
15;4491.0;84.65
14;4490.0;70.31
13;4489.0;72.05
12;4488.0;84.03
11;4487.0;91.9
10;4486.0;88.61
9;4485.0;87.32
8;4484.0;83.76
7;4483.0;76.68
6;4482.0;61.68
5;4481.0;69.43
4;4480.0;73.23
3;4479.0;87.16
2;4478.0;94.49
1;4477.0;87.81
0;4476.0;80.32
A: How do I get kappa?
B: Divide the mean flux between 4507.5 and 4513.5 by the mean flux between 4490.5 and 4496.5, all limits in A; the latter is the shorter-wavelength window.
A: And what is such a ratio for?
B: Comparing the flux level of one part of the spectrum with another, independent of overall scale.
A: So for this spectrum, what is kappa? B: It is 1.14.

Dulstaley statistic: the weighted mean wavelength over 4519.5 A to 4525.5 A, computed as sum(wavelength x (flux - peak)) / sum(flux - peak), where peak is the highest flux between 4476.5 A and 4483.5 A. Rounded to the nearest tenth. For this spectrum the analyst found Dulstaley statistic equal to 4523.0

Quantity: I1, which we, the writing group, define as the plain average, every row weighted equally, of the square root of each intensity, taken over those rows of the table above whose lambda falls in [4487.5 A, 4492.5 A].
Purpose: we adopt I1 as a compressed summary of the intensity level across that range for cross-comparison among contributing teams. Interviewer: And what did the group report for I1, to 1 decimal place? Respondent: 8.9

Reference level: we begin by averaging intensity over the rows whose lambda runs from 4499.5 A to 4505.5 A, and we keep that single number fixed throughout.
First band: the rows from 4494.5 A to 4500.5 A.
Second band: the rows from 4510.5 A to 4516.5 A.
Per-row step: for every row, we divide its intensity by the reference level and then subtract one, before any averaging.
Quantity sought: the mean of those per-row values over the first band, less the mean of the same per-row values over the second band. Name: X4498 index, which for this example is -0.028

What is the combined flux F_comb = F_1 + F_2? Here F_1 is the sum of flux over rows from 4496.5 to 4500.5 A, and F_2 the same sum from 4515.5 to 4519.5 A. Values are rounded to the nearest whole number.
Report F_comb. 683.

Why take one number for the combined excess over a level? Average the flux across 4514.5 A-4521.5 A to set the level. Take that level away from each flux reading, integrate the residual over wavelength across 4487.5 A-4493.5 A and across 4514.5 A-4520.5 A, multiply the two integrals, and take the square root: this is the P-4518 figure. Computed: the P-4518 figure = 10.3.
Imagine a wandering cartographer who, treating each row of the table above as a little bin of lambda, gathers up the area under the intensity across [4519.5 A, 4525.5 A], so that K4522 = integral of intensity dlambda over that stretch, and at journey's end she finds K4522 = 494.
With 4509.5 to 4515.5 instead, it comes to 517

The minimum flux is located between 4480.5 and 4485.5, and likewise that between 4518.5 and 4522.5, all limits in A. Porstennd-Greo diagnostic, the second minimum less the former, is 22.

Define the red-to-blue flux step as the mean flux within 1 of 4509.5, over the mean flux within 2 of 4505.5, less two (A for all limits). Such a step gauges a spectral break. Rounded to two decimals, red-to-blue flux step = -1.02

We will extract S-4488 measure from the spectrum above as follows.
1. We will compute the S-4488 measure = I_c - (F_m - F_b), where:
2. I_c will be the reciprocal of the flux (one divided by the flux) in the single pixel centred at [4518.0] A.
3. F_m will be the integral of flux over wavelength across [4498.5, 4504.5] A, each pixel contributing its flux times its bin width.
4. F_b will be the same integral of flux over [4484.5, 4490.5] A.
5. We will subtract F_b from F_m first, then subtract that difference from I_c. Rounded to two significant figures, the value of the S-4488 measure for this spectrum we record -39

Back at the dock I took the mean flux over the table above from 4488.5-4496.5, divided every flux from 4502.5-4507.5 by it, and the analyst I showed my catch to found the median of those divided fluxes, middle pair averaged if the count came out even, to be 1.24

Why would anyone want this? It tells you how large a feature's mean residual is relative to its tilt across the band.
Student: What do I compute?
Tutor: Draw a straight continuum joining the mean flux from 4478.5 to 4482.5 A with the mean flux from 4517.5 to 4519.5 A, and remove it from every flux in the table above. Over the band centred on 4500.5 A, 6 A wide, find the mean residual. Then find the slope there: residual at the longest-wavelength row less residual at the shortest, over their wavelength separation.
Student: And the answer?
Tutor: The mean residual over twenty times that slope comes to 0.61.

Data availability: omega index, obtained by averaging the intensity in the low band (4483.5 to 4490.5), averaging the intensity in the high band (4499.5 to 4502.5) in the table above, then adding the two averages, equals 169.3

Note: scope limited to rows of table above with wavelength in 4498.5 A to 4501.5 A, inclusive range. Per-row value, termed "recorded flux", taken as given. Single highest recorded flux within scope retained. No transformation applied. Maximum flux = 92.92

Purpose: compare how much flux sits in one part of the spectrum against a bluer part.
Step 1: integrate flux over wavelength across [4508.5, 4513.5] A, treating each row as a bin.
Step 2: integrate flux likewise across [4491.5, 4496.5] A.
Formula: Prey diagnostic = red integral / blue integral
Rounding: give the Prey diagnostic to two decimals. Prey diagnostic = 1.16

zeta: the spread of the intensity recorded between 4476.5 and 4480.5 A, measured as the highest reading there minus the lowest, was 21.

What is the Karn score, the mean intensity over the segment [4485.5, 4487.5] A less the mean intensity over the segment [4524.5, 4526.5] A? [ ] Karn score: 14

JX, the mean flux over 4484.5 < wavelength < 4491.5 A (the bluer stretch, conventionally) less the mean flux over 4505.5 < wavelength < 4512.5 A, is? -7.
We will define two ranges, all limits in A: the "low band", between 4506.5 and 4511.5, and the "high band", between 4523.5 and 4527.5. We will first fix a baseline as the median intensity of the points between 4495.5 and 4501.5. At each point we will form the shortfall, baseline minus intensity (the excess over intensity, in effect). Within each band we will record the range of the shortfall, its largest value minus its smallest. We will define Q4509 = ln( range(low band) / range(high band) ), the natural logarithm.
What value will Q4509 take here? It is -0.3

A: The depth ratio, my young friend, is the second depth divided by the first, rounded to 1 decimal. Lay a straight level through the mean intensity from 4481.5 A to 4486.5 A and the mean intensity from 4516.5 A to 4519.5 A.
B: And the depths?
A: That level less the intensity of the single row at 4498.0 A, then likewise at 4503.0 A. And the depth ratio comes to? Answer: 1.6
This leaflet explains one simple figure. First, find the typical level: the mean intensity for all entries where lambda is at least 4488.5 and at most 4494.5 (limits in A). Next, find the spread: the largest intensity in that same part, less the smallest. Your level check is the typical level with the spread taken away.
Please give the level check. 62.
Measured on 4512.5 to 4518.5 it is 77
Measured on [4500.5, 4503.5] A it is 76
